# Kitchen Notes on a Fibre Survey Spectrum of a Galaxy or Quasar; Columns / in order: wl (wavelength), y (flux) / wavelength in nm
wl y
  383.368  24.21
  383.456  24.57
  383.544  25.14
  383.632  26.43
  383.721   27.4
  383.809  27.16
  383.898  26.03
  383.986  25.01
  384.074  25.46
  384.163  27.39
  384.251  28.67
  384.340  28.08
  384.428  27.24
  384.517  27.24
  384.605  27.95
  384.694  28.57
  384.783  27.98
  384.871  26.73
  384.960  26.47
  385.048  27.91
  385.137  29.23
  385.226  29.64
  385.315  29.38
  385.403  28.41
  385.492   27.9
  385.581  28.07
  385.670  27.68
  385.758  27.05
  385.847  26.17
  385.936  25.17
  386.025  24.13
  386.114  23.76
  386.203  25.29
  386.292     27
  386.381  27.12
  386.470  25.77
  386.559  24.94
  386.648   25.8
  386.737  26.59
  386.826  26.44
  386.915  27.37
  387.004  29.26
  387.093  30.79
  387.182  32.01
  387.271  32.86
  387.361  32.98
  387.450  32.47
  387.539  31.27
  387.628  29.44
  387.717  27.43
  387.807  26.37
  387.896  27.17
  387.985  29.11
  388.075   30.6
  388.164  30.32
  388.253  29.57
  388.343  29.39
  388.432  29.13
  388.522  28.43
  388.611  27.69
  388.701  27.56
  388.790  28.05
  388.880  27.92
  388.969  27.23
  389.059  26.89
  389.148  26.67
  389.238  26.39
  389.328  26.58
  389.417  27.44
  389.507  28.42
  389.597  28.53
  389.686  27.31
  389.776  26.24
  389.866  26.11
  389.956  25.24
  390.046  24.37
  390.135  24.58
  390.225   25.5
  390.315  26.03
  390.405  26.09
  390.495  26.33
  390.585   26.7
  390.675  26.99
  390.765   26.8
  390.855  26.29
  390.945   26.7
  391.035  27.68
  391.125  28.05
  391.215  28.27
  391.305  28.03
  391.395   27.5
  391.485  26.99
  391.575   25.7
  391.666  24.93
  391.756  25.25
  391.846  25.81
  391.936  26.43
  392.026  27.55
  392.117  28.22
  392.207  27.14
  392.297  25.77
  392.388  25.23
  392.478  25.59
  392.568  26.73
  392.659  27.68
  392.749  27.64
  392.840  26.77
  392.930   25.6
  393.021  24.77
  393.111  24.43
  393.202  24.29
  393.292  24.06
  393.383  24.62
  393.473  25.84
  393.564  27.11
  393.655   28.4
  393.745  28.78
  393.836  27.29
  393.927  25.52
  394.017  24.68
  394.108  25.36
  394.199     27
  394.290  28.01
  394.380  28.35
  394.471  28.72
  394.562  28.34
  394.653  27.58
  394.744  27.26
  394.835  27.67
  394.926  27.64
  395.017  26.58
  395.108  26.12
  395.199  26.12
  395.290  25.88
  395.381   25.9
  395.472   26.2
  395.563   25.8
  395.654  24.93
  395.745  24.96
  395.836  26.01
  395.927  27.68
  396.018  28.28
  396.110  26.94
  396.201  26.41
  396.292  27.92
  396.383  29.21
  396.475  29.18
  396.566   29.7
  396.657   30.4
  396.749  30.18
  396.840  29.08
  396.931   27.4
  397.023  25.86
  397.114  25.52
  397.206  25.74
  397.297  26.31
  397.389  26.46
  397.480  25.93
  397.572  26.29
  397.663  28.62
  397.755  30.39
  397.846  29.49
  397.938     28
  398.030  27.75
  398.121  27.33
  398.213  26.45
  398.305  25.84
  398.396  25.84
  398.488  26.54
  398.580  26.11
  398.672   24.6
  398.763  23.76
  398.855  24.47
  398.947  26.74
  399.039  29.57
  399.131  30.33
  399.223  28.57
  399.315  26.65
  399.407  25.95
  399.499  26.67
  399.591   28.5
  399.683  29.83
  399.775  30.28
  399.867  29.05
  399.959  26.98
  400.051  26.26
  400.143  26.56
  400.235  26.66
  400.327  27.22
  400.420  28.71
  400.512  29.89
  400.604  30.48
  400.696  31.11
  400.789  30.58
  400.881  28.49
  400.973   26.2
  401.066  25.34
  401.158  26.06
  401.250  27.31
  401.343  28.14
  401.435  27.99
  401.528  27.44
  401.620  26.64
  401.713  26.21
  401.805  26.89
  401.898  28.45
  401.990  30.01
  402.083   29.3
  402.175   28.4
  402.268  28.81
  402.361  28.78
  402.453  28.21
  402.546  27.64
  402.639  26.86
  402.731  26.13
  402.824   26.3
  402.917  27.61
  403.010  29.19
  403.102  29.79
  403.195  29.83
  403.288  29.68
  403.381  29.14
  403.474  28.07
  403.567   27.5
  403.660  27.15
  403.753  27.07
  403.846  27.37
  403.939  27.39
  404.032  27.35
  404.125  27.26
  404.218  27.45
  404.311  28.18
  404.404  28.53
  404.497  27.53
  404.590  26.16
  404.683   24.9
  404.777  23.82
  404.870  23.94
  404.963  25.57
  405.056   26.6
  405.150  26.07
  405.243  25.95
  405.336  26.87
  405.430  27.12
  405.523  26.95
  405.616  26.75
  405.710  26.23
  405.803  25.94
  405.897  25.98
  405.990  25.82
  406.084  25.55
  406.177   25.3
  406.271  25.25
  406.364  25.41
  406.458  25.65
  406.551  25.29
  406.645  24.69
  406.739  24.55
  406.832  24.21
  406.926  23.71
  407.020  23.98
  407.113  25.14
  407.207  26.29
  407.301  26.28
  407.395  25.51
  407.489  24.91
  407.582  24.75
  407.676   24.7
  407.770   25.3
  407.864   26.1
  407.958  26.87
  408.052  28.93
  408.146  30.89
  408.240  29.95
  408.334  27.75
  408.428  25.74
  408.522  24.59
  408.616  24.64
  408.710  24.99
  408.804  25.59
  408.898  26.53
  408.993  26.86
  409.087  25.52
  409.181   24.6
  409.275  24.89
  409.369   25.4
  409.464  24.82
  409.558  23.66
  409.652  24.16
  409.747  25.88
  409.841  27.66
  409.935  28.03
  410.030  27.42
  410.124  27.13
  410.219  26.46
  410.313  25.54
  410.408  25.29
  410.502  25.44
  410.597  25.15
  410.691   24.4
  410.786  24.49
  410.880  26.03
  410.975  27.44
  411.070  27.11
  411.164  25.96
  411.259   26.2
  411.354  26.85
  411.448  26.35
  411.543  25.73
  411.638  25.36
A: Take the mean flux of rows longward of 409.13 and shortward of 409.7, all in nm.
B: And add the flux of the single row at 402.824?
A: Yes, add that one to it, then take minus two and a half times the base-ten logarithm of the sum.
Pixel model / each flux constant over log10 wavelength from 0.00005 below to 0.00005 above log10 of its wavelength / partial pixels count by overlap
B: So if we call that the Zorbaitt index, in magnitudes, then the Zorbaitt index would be -4.27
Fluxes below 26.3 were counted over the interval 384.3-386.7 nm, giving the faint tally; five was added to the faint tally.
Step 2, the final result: 13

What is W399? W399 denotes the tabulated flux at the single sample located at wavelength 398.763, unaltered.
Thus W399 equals 23.76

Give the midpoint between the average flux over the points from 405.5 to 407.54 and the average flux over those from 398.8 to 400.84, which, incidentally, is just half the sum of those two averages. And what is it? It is 26.8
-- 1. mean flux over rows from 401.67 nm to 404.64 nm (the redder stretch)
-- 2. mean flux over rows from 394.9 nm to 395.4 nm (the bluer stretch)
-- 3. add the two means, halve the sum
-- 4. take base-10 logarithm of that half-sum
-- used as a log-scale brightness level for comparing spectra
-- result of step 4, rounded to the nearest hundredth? 1.43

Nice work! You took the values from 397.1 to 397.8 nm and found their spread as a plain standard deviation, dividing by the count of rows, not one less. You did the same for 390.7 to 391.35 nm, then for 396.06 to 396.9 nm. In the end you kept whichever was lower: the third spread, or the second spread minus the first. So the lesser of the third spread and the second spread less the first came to -0.9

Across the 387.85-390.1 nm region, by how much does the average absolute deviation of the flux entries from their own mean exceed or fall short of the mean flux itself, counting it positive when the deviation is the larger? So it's -26.5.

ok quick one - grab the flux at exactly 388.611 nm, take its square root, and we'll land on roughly 5.26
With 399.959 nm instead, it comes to 5.19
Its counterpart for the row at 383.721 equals 5.23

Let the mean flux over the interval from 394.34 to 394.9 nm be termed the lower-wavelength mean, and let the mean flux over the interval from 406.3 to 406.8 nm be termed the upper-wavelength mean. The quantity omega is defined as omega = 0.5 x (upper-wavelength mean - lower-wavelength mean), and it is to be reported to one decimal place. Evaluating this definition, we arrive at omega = -1.4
